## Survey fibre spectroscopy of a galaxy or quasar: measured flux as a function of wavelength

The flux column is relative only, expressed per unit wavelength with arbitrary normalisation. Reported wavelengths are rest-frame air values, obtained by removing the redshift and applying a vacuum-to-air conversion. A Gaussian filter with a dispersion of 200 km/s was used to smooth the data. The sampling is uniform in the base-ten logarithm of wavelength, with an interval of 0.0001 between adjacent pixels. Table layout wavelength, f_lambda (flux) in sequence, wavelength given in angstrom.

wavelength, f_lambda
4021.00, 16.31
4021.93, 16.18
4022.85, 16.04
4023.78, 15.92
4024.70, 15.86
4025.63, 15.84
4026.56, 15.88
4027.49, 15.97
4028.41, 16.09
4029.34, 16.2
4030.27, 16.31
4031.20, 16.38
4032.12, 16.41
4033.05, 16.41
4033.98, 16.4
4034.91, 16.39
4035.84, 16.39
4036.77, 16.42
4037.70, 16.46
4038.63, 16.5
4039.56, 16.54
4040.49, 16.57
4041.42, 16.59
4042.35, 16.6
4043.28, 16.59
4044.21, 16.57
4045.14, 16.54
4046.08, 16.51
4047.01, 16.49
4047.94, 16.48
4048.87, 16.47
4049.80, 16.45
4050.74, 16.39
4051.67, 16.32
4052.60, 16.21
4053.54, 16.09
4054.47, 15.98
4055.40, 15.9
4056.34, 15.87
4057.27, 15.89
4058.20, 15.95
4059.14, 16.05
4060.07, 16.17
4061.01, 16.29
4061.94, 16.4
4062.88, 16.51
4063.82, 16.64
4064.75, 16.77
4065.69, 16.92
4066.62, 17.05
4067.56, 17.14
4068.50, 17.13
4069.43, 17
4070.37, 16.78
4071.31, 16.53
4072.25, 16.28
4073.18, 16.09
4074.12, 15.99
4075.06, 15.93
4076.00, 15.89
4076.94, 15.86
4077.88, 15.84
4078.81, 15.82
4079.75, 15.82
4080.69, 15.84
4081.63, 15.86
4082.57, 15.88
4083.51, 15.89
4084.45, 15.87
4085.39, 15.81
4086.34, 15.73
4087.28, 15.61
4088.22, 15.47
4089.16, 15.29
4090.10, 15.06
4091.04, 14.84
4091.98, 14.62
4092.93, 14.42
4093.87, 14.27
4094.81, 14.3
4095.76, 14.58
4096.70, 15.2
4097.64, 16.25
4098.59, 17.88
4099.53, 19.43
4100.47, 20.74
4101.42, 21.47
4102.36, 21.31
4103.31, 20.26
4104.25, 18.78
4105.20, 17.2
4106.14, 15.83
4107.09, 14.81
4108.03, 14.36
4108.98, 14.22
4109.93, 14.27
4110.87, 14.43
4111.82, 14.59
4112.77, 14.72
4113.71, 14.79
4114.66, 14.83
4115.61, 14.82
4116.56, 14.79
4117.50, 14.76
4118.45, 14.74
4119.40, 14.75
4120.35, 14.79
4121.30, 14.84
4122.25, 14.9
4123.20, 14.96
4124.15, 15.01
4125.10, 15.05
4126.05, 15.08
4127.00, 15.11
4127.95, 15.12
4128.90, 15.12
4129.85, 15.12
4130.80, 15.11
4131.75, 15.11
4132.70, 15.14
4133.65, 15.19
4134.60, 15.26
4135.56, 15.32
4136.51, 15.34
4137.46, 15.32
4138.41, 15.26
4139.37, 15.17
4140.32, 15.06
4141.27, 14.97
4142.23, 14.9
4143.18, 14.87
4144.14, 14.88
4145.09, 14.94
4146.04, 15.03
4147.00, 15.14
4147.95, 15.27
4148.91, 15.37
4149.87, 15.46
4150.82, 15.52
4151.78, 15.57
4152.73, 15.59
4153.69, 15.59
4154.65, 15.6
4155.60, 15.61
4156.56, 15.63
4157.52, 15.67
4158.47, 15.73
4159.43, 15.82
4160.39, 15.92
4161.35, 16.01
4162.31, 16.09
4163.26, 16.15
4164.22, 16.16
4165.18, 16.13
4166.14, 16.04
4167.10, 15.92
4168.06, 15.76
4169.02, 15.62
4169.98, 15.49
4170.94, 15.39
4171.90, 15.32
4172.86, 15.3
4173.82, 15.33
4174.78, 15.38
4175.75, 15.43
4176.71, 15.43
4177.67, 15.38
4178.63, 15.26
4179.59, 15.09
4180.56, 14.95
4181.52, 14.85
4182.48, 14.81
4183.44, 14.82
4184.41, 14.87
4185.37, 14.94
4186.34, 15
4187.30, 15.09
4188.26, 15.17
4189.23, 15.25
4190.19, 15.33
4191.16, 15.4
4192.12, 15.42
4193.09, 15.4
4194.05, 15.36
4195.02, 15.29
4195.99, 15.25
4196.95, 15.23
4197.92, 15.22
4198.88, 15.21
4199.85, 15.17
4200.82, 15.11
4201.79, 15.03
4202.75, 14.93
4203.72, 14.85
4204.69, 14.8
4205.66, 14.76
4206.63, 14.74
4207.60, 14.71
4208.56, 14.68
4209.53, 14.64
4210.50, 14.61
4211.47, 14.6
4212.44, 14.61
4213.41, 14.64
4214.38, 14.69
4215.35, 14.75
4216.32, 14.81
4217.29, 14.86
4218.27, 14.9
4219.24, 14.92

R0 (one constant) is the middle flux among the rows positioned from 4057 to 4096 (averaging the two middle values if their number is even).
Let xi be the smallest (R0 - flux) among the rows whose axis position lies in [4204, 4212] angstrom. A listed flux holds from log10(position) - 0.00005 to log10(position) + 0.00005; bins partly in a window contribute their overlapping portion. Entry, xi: 1.1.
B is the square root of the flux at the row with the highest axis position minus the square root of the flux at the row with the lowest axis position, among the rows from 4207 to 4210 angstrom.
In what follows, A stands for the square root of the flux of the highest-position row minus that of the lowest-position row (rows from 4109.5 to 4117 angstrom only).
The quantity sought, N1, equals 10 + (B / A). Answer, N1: 9.9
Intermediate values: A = 0.07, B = -0.01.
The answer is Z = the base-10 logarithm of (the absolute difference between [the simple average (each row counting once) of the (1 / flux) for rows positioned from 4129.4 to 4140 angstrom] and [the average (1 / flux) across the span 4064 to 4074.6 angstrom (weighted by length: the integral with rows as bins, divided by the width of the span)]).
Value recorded -2.24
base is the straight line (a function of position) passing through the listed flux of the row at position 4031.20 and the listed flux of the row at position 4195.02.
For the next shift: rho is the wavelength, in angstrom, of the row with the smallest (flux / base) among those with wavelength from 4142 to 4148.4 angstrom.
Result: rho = 4143.18 angstrom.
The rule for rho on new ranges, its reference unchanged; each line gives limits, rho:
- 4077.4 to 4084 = 4078.81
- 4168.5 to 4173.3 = 4172.86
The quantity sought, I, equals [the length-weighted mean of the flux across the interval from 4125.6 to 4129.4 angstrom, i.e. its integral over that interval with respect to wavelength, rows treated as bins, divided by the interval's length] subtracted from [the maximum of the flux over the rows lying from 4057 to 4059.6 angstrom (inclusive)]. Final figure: 0.9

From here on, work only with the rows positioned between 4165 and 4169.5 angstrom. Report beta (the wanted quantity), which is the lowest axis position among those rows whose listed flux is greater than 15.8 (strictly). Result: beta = 4165.18 angstrom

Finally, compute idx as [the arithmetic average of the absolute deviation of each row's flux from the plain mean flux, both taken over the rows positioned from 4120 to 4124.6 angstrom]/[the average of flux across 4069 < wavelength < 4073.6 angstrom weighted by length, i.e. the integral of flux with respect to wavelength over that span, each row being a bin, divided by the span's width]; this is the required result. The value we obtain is 0.0041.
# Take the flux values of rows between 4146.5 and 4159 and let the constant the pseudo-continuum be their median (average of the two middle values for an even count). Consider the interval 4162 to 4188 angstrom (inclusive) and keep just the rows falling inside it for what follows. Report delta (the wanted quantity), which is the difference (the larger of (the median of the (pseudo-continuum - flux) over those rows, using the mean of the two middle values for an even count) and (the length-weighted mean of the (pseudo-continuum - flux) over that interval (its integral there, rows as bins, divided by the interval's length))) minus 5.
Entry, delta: -4.8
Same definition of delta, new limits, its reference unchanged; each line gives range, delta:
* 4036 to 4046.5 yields -5.9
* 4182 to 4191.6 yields -4.5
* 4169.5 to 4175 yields -4.8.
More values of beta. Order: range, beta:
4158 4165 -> 4159.43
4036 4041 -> 4036.77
